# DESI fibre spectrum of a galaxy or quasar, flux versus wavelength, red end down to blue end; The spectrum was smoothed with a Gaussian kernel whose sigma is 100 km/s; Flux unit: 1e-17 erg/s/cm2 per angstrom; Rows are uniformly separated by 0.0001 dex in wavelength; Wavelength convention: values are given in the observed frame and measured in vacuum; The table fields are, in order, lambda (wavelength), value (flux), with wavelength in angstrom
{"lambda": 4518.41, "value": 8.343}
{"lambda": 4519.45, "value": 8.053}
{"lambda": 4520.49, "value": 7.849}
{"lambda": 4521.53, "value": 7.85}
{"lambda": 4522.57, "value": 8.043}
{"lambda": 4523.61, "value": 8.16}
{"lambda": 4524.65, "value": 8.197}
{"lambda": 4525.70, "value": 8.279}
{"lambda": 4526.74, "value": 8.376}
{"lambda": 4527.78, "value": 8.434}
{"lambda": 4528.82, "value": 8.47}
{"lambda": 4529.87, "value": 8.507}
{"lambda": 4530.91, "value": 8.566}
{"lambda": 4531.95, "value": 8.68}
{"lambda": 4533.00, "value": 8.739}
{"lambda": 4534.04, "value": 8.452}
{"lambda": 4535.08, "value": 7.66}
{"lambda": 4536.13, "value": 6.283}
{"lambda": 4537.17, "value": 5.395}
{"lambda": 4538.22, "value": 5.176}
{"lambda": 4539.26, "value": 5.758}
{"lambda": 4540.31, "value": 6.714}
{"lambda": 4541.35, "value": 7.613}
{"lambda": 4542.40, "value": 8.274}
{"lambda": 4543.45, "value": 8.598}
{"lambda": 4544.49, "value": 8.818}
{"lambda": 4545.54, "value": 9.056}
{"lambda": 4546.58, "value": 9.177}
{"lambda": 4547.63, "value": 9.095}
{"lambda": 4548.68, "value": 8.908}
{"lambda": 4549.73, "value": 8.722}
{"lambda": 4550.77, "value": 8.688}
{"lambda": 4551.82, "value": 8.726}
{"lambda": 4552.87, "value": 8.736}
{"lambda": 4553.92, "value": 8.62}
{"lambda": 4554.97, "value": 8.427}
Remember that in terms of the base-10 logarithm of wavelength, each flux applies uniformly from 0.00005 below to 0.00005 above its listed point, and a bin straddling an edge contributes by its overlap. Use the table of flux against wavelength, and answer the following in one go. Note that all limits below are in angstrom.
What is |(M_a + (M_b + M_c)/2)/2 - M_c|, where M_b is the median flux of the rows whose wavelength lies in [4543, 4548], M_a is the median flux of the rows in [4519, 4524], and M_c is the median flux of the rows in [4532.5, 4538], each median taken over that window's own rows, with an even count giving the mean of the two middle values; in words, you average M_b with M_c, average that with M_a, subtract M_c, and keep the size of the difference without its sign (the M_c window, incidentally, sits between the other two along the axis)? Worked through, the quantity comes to 0.54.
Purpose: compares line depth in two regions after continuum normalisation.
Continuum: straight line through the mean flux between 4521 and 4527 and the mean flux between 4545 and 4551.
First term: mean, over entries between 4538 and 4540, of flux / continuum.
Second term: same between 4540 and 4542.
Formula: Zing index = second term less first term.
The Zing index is 0.2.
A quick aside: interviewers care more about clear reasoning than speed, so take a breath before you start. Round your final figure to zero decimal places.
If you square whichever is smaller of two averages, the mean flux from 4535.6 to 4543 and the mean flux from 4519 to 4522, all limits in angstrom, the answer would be 42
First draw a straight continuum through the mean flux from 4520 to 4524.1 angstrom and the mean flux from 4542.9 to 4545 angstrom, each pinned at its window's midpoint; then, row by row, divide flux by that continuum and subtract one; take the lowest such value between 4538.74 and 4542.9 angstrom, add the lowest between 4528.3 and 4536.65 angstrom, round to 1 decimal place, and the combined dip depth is -0.6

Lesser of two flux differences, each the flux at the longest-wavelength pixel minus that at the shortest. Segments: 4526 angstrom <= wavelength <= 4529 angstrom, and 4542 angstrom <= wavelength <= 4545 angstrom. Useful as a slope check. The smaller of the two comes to 0.1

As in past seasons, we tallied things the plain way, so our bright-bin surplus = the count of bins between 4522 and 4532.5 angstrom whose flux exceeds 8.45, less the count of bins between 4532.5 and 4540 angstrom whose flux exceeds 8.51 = 3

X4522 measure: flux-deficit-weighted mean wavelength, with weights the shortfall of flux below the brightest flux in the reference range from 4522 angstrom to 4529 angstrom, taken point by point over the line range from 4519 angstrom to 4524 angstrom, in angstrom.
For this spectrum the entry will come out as 4521.4 angstrom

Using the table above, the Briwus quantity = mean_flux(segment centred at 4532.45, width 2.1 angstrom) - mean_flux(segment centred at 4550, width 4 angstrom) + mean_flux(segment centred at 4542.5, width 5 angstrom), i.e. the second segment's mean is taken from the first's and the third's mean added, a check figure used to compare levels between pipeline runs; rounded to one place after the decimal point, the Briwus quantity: 8.0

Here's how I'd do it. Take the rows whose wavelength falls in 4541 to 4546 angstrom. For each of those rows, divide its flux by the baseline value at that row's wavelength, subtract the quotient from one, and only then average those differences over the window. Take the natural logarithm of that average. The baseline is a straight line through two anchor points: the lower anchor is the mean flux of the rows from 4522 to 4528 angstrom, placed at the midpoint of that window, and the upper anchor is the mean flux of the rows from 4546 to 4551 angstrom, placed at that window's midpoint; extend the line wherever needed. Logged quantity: -3.4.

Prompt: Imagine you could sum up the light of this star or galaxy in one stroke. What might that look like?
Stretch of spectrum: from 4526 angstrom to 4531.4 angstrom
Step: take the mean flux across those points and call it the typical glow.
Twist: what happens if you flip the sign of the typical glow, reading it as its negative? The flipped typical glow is -8.47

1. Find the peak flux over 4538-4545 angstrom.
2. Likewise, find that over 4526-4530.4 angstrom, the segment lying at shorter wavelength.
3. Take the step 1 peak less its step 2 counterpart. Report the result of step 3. 0.3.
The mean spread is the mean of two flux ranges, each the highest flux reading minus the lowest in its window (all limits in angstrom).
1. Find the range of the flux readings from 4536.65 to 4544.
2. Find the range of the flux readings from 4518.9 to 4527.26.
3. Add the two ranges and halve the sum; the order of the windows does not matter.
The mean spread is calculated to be 2.0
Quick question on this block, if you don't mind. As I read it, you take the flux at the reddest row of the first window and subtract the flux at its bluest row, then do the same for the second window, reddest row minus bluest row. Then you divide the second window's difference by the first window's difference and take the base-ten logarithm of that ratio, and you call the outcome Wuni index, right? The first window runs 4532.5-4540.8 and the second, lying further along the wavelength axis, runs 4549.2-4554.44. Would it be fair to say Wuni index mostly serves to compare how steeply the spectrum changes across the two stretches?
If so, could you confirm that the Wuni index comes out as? -1.30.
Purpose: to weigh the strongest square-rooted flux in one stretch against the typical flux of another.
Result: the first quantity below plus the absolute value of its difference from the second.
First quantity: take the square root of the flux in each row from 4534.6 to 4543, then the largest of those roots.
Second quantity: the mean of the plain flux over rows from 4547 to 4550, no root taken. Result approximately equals 8.91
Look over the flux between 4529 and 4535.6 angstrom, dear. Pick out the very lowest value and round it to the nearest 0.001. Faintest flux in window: 7.660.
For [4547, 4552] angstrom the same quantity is 8.688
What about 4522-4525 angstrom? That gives 8.043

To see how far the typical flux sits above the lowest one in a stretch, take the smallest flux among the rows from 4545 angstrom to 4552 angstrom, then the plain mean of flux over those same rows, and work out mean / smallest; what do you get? 1.03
